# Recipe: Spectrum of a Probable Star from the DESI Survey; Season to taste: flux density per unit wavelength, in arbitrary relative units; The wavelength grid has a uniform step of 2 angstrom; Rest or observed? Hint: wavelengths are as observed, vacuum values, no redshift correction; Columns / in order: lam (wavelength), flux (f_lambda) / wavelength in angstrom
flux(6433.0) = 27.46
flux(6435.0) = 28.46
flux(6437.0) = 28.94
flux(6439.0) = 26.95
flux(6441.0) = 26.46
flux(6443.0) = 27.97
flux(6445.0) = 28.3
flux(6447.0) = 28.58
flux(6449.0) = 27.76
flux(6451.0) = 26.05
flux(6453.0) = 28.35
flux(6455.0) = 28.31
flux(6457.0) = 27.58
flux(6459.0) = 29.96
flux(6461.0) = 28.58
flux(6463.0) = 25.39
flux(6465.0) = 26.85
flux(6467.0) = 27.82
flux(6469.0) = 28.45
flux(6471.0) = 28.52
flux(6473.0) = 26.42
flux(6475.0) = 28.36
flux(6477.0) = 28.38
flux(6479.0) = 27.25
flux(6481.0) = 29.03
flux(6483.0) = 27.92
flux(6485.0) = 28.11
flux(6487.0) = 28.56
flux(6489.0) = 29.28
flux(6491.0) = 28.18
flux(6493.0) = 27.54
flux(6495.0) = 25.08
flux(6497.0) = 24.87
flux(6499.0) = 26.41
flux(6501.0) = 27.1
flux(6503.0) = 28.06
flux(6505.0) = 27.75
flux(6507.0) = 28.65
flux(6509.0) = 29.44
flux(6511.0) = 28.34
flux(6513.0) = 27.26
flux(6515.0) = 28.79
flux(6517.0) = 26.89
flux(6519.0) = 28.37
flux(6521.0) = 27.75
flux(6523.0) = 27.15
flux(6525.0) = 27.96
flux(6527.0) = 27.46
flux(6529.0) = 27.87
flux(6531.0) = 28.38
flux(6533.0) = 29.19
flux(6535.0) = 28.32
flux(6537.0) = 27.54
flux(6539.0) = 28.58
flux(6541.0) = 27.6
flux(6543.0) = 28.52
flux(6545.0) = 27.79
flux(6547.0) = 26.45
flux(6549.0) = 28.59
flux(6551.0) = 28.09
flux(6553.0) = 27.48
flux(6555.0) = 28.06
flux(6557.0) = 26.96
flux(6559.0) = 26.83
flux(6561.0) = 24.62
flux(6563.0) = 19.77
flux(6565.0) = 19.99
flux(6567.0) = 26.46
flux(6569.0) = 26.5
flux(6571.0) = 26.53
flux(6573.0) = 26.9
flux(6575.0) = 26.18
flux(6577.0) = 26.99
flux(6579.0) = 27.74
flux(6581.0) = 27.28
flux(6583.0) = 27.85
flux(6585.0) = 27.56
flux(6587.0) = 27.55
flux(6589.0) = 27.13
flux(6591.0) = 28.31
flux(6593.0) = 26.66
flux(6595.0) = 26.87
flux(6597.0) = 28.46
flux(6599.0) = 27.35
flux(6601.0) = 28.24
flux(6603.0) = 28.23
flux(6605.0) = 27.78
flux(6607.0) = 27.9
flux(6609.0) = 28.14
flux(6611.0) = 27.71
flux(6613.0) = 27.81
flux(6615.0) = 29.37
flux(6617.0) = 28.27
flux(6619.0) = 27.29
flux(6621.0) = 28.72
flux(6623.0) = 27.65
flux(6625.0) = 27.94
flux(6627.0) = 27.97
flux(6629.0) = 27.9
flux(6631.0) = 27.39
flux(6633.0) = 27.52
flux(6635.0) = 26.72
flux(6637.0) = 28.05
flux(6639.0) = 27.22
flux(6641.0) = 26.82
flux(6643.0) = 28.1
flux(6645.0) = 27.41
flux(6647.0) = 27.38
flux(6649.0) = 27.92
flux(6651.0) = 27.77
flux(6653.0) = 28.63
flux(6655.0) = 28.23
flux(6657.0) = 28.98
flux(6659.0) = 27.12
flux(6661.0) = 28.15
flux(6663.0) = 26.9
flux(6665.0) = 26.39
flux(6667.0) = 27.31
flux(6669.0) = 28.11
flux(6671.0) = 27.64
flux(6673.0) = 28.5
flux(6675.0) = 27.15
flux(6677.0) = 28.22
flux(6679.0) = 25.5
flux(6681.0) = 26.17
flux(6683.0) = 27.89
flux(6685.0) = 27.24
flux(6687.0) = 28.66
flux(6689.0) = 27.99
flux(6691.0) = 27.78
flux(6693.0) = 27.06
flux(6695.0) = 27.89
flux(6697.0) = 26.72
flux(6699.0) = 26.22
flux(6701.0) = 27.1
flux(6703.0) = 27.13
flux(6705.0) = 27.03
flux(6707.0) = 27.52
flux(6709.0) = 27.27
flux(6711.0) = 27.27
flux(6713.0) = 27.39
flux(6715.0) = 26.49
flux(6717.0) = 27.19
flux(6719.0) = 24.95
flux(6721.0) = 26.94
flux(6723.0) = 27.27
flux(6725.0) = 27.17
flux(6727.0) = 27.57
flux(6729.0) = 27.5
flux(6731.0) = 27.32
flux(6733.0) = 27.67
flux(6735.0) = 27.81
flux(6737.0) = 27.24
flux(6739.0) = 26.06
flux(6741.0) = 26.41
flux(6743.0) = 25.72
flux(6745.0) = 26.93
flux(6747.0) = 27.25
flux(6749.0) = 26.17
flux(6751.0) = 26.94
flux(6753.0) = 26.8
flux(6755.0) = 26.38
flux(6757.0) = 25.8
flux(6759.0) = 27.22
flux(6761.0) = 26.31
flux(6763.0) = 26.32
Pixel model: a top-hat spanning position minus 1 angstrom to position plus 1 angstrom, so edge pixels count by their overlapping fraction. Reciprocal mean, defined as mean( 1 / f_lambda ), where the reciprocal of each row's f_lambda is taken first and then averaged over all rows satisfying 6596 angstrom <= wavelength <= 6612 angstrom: 0.0357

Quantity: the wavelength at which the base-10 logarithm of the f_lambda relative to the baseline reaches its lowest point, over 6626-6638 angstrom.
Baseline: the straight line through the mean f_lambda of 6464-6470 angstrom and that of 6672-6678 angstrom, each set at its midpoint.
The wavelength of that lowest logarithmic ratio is 6635.0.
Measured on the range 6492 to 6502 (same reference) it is 6497.0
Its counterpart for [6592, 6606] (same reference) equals 6593.0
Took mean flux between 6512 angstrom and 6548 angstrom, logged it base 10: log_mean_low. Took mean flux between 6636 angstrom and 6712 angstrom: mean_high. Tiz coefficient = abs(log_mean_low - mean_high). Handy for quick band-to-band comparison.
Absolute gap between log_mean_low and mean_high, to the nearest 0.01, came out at 26.04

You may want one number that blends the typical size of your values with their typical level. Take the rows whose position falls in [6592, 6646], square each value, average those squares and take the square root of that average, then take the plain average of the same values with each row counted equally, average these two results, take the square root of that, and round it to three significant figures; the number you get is 5.27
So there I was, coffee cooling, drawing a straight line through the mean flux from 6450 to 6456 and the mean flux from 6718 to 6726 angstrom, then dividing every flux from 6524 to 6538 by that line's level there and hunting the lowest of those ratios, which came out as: 1.006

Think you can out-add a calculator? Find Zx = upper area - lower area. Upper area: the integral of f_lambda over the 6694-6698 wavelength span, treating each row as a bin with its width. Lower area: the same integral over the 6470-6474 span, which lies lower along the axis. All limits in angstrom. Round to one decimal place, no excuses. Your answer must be -0.7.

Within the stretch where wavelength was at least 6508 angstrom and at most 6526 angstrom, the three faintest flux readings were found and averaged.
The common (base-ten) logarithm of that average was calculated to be 1.43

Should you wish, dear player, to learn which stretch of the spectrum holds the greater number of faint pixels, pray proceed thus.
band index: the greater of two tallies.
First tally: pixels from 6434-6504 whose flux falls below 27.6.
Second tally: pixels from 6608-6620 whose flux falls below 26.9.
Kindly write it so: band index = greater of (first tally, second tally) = 13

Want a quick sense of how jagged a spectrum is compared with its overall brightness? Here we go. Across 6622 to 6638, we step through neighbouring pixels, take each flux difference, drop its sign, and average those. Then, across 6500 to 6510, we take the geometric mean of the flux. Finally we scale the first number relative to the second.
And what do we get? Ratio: 0.016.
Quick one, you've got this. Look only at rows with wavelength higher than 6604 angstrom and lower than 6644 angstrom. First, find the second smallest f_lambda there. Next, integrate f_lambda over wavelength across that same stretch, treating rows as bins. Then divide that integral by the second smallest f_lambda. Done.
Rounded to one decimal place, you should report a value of 41.5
